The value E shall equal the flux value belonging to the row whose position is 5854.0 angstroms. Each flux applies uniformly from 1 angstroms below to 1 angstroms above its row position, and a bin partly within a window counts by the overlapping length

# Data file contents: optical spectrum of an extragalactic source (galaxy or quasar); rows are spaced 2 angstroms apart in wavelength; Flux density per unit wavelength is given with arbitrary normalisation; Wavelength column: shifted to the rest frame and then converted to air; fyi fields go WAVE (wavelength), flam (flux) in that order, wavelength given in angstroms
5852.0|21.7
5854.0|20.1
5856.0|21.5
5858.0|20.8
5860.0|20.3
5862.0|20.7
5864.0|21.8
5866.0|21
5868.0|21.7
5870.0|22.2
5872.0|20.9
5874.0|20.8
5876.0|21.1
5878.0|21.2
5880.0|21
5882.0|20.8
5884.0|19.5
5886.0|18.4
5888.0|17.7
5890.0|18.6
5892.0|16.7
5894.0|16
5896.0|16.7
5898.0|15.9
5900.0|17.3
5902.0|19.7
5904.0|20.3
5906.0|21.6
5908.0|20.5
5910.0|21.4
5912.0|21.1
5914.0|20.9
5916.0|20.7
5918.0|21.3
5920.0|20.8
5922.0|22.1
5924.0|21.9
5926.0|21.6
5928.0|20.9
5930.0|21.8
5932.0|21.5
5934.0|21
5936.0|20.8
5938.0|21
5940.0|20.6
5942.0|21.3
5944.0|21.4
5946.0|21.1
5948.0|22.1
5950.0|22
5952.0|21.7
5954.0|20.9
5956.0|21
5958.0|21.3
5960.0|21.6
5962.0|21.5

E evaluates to 20.1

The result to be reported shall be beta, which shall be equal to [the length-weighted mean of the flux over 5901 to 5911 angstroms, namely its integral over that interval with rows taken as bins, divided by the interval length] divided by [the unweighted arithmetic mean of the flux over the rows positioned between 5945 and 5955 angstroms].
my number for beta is 0.96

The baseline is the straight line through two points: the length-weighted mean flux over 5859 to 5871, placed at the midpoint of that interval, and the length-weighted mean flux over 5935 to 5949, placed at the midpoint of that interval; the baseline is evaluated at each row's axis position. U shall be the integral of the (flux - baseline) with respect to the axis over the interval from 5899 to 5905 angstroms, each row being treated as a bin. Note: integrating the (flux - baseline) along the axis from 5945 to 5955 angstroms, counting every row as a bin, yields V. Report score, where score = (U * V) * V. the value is -189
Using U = -13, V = 4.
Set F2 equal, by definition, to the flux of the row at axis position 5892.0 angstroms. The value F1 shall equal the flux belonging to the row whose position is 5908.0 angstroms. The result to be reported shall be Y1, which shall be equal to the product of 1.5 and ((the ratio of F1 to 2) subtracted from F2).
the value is 9.7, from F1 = 20.5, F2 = 16.7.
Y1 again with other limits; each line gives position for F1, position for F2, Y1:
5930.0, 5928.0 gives 15.0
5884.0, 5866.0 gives 16.9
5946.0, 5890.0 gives 12.1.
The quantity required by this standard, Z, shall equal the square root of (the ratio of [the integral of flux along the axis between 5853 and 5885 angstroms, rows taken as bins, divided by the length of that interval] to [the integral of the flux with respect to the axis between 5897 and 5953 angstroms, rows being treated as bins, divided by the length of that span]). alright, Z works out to 1.00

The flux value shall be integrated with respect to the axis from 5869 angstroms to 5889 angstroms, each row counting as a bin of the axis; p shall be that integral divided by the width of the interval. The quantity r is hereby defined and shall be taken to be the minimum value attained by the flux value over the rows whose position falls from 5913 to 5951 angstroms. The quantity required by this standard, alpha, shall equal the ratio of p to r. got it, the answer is 0.99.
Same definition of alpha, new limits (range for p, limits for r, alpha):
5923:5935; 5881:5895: 1.34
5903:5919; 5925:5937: 1.01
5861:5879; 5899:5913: 1.23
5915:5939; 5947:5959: 1.02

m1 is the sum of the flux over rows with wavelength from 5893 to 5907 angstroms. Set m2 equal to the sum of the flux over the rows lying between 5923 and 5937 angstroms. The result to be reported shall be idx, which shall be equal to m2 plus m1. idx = 277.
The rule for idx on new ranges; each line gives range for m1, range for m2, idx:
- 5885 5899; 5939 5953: 270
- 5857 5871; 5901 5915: 294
